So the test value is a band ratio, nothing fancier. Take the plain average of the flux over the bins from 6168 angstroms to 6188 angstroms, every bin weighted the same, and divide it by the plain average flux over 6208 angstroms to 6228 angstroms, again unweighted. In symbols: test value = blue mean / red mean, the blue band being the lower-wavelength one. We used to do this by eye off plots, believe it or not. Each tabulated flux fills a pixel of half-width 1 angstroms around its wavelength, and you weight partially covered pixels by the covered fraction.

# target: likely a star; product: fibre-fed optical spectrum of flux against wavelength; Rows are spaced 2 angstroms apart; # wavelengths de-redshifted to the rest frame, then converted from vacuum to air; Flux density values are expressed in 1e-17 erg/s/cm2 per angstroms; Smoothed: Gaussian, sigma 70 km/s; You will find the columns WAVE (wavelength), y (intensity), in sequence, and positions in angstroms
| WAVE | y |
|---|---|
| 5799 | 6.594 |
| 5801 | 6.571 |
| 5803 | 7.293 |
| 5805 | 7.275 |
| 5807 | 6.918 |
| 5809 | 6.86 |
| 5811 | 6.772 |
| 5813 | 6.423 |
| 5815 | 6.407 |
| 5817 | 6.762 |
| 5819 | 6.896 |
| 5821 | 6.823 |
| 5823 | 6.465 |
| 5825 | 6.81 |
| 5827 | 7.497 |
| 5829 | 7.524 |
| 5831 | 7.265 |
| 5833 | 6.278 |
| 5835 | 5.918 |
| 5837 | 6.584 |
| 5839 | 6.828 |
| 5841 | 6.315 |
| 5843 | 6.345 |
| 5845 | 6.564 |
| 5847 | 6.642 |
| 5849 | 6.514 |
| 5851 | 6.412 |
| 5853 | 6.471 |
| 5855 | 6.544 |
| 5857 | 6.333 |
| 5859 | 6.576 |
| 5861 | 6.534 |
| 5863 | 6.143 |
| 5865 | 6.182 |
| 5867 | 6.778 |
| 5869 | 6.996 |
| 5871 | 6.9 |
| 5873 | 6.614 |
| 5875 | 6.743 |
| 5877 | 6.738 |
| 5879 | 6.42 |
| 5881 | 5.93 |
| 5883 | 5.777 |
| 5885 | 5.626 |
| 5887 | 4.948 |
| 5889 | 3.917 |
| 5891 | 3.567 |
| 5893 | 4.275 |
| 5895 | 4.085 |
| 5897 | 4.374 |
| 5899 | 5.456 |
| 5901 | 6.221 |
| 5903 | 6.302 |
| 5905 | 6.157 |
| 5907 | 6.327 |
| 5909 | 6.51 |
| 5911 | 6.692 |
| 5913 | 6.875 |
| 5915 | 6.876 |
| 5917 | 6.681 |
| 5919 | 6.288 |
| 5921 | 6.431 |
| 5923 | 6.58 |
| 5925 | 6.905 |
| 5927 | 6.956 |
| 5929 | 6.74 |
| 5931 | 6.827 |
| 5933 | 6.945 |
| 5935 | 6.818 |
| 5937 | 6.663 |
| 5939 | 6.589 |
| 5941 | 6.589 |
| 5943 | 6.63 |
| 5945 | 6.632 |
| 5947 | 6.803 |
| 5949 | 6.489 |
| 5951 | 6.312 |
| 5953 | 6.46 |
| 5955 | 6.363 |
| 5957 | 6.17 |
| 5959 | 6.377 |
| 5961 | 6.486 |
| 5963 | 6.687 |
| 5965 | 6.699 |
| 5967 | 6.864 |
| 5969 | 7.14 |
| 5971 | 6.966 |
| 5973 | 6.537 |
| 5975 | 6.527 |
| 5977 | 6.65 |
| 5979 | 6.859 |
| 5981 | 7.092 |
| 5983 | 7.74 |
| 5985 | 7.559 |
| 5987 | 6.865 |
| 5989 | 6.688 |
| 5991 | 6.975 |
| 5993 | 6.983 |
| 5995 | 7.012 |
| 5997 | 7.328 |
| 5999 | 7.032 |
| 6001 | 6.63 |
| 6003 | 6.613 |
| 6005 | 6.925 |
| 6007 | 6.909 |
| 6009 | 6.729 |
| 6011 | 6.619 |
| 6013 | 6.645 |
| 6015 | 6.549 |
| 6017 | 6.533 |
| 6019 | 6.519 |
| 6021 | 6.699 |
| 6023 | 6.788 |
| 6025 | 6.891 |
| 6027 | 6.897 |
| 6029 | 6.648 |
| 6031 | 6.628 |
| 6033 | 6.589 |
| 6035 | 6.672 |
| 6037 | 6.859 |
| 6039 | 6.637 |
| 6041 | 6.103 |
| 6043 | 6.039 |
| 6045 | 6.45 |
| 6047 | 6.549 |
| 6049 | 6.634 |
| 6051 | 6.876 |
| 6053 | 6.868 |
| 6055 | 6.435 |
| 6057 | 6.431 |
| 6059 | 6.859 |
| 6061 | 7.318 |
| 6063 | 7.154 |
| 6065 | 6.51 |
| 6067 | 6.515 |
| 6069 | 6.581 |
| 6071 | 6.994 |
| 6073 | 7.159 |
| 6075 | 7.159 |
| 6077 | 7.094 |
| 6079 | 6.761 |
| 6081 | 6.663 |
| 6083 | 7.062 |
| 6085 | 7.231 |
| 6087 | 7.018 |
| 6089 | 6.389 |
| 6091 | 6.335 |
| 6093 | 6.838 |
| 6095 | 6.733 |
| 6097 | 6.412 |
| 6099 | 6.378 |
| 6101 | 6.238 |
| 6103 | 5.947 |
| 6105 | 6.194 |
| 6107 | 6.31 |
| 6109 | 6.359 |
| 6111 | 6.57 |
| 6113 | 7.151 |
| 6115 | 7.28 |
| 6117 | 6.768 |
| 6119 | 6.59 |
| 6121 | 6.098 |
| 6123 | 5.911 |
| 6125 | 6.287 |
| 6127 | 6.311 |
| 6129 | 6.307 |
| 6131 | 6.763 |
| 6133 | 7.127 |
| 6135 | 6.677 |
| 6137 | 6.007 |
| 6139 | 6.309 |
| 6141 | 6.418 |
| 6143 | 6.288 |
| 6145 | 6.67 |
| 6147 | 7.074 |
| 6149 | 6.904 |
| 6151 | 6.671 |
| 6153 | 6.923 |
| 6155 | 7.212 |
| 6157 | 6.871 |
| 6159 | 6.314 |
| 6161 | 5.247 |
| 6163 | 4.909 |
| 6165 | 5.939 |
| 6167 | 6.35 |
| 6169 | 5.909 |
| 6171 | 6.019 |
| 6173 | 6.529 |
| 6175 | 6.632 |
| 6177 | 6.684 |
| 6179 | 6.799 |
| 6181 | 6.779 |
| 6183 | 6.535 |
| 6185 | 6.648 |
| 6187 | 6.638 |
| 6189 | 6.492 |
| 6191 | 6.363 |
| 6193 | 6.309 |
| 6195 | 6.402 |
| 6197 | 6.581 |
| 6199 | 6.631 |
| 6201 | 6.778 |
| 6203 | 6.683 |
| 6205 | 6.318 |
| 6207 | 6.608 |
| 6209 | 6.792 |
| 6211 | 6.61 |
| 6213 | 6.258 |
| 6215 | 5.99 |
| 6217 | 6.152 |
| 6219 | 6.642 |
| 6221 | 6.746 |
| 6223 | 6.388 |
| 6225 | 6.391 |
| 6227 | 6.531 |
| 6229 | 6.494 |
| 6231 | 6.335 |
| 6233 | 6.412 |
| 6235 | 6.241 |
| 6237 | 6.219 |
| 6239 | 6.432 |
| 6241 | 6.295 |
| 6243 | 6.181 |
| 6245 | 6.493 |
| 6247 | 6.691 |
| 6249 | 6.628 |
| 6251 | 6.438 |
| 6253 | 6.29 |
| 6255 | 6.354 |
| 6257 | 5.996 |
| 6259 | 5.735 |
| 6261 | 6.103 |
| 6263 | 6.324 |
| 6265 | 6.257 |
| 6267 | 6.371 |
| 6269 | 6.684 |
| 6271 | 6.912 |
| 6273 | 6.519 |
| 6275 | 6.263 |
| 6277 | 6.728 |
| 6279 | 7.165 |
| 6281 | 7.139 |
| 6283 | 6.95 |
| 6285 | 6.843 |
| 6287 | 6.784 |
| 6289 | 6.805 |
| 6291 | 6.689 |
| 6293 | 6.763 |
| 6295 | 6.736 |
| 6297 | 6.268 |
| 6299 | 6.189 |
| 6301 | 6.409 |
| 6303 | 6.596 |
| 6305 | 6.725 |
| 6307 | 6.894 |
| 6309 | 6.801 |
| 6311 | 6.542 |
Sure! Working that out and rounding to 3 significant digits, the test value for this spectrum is 1.01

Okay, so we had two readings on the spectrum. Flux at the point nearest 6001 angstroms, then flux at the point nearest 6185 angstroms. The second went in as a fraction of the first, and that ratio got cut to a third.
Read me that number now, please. 0.334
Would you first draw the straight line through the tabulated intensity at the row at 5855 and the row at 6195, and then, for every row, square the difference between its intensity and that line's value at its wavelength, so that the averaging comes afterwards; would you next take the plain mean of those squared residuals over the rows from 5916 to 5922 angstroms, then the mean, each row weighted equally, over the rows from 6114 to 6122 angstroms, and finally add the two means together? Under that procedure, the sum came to 0.27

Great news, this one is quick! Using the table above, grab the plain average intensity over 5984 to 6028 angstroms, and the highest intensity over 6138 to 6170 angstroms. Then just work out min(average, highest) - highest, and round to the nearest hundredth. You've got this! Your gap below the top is -0.38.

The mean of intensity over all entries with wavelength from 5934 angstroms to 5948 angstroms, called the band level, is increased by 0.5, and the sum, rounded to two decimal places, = 7.17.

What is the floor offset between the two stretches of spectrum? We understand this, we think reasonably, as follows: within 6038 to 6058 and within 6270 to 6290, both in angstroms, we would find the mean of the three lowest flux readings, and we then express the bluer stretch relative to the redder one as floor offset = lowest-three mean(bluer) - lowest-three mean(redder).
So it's -0.3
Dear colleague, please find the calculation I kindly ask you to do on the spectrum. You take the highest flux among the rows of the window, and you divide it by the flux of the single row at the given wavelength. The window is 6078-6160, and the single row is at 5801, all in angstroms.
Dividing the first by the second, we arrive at 1.11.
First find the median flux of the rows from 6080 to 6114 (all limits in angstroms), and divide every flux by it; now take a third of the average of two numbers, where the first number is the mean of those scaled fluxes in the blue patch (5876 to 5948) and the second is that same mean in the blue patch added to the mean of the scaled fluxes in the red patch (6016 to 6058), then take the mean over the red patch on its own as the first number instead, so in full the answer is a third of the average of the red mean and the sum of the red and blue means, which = 0.502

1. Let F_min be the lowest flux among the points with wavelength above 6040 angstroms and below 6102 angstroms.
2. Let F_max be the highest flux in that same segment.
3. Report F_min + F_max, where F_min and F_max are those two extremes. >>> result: 13.4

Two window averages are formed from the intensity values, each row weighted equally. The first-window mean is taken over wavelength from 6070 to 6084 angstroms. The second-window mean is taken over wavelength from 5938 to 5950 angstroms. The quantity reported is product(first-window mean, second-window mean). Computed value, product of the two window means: 46.3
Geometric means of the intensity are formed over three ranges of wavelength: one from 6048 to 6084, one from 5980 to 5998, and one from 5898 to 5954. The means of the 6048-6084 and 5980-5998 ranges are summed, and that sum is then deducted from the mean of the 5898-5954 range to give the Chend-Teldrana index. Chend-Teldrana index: -7.4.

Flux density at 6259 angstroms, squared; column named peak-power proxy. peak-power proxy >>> 32.9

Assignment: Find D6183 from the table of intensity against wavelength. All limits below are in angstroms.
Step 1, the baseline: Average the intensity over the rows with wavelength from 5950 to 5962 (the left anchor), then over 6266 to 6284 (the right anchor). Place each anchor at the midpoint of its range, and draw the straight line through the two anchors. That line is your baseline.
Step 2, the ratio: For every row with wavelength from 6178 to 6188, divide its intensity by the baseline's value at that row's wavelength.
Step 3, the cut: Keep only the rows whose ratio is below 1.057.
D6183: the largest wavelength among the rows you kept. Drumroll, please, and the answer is 6187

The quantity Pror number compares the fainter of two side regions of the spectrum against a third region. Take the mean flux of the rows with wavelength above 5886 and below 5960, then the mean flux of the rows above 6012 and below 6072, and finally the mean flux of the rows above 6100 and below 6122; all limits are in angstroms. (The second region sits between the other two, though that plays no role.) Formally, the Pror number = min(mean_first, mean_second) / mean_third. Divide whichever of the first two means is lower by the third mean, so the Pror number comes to 0.95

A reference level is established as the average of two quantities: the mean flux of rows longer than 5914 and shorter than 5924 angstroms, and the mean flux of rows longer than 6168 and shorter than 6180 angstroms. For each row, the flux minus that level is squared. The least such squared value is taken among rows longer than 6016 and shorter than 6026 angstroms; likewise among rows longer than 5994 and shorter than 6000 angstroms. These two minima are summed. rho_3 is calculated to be 0.263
